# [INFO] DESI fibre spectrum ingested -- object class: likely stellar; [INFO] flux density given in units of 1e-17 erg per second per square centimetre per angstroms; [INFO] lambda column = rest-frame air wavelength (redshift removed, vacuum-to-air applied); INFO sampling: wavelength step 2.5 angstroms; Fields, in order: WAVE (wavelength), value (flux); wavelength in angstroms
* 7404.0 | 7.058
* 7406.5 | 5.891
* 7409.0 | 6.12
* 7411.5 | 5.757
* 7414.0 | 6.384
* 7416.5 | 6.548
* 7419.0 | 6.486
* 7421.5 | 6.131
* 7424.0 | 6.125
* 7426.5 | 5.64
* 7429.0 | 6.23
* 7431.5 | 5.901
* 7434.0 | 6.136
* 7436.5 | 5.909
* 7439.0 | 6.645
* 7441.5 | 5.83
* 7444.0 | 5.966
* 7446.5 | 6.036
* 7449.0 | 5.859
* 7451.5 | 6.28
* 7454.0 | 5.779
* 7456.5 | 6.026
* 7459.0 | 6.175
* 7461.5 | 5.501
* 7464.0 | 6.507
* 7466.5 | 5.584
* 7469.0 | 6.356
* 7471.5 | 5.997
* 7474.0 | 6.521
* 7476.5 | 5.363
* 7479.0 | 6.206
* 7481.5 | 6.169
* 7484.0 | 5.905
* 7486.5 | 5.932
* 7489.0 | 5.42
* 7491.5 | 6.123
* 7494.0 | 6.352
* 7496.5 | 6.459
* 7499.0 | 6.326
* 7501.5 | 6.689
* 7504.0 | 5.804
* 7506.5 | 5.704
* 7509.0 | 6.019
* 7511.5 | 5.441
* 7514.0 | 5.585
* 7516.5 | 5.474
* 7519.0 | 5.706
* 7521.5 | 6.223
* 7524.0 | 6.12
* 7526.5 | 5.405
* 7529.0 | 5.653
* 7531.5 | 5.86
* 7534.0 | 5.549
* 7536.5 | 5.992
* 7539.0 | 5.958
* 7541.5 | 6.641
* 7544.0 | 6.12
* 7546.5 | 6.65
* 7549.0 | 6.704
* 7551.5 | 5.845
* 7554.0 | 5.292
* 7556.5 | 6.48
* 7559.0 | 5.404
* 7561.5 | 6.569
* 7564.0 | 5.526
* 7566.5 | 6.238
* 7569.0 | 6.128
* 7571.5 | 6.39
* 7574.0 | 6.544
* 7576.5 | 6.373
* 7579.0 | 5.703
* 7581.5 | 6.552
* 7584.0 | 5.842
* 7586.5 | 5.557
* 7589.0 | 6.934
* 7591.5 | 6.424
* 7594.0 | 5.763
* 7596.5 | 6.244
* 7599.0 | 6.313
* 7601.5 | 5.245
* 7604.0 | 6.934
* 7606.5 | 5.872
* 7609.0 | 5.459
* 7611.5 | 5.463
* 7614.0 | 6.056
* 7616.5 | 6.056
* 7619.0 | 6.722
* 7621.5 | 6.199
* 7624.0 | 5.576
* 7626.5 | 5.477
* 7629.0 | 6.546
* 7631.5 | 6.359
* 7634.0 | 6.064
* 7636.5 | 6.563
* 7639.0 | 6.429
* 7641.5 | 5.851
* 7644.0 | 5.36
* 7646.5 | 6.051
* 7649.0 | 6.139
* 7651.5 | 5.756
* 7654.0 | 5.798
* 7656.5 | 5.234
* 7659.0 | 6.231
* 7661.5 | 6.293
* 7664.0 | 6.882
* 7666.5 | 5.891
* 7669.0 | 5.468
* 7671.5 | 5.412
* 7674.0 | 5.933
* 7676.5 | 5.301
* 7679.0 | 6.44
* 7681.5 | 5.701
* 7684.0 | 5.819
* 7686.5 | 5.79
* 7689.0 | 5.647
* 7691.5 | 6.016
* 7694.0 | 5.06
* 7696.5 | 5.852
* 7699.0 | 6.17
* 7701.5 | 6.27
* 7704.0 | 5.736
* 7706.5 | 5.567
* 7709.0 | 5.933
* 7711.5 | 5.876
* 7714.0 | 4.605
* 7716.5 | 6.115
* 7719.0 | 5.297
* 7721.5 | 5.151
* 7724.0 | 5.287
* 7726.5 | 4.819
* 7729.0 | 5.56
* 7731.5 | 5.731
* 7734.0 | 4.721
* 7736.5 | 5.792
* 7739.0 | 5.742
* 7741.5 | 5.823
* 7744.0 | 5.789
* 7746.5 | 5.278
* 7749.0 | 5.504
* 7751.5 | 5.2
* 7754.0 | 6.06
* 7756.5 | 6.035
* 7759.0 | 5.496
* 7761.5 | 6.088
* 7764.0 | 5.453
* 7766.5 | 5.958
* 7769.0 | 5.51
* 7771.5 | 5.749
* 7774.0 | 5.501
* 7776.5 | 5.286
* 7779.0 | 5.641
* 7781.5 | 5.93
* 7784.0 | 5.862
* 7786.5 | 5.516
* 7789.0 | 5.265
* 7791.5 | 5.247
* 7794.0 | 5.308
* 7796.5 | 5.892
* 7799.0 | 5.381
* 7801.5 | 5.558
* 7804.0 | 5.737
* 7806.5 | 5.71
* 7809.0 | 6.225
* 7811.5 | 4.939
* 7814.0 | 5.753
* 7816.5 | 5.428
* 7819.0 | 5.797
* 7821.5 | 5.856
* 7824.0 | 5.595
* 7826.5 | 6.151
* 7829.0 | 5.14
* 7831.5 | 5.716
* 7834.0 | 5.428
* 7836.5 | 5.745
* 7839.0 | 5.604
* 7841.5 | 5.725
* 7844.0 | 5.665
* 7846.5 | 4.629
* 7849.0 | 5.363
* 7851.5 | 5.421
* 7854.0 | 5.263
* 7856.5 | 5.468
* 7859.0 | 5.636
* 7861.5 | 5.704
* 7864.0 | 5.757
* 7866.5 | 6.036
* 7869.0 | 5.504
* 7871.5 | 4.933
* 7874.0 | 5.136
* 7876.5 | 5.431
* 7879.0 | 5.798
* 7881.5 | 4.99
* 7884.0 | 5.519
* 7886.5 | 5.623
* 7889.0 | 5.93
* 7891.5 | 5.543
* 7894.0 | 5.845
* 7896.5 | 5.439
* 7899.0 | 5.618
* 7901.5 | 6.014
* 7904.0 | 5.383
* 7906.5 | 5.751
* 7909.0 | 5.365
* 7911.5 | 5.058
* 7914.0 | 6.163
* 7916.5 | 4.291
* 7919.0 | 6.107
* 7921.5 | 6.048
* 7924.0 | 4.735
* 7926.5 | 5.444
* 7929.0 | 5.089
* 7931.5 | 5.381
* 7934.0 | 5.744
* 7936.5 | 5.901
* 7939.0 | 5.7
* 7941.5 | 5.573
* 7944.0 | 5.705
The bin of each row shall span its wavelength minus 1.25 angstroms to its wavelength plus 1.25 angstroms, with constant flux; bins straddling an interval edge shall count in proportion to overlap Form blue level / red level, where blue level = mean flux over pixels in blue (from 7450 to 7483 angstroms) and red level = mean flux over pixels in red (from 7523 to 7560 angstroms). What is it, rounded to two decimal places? 1.01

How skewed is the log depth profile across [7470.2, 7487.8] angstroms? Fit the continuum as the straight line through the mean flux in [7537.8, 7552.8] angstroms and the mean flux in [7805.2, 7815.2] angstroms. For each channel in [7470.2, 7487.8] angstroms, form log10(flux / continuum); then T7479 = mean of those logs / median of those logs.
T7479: 0.95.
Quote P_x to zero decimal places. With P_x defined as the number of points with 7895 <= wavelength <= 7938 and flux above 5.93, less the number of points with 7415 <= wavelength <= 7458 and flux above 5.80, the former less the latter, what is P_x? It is -11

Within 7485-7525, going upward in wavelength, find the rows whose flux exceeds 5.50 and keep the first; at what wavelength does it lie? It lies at 7486.5 angstroms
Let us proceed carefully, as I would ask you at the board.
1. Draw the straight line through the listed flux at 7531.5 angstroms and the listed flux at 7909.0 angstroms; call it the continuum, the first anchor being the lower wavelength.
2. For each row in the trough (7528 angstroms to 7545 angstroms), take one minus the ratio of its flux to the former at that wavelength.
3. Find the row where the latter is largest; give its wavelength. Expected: 7534.0 angstroms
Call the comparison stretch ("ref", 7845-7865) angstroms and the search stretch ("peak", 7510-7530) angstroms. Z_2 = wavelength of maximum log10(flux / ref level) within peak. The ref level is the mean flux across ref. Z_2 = 7521.5 angstroms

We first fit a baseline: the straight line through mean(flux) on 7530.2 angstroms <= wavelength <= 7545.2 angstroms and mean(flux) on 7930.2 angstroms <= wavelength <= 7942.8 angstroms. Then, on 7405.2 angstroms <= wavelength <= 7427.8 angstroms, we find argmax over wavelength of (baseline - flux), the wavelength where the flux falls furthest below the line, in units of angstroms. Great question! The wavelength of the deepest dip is 7426.5 angstroms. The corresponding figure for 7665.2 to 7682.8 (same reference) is 7676.5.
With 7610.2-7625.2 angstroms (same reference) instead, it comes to 7611.5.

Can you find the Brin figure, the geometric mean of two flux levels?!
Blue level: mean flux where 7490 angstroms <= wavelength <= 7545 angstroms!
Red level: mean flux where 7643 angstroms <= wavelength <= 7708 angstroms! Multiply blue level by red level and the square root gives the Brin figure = 5.90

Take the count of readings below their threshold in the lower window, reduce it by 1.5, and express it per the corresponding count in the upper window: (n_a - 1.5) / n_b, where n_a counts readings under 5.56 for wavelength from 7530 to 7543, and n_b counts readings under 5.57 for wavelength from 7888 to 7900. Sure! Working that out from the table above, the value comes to -0.25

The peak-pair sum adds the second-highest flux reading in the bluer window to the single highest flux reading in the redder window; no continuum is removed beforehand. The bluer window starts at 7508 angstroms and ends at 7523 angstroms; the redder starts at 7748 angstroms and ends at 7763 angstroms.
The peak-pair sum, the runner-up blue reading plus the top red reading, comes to 12.1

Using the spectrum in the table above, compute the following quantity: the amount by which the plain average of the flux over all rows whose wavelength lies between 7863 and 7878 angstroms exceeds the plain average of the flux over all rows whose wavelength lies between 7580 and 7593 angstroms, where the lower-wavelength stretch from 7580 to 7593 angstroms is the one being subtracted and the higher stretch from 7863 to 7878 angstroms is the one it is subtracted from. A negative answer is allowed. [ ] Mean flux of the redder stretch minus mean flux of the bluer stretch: -0.8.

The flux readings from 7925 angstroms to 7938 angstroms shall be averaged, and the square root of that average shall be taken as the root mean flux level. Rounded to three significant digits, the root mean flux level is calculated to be 2.35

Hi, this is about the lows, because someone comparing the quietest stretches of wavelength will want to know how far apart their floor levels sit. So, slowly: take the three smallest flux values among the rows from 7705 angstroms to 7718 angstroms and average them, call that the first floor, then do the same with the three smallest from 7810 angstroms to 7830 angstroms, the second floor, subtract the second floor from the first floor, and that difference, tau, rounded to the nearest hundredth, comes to 0.18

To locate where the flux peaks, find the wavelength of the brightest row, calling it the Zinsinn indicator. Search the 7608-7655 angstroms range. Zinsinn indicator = 7619.0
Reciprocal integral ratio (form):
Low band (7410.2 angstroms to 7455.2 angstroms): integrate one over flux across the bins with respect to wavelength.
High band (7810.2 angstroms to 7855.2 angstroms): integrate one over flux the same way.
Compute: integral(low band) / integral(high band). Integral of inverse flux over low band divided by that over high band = 0.90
